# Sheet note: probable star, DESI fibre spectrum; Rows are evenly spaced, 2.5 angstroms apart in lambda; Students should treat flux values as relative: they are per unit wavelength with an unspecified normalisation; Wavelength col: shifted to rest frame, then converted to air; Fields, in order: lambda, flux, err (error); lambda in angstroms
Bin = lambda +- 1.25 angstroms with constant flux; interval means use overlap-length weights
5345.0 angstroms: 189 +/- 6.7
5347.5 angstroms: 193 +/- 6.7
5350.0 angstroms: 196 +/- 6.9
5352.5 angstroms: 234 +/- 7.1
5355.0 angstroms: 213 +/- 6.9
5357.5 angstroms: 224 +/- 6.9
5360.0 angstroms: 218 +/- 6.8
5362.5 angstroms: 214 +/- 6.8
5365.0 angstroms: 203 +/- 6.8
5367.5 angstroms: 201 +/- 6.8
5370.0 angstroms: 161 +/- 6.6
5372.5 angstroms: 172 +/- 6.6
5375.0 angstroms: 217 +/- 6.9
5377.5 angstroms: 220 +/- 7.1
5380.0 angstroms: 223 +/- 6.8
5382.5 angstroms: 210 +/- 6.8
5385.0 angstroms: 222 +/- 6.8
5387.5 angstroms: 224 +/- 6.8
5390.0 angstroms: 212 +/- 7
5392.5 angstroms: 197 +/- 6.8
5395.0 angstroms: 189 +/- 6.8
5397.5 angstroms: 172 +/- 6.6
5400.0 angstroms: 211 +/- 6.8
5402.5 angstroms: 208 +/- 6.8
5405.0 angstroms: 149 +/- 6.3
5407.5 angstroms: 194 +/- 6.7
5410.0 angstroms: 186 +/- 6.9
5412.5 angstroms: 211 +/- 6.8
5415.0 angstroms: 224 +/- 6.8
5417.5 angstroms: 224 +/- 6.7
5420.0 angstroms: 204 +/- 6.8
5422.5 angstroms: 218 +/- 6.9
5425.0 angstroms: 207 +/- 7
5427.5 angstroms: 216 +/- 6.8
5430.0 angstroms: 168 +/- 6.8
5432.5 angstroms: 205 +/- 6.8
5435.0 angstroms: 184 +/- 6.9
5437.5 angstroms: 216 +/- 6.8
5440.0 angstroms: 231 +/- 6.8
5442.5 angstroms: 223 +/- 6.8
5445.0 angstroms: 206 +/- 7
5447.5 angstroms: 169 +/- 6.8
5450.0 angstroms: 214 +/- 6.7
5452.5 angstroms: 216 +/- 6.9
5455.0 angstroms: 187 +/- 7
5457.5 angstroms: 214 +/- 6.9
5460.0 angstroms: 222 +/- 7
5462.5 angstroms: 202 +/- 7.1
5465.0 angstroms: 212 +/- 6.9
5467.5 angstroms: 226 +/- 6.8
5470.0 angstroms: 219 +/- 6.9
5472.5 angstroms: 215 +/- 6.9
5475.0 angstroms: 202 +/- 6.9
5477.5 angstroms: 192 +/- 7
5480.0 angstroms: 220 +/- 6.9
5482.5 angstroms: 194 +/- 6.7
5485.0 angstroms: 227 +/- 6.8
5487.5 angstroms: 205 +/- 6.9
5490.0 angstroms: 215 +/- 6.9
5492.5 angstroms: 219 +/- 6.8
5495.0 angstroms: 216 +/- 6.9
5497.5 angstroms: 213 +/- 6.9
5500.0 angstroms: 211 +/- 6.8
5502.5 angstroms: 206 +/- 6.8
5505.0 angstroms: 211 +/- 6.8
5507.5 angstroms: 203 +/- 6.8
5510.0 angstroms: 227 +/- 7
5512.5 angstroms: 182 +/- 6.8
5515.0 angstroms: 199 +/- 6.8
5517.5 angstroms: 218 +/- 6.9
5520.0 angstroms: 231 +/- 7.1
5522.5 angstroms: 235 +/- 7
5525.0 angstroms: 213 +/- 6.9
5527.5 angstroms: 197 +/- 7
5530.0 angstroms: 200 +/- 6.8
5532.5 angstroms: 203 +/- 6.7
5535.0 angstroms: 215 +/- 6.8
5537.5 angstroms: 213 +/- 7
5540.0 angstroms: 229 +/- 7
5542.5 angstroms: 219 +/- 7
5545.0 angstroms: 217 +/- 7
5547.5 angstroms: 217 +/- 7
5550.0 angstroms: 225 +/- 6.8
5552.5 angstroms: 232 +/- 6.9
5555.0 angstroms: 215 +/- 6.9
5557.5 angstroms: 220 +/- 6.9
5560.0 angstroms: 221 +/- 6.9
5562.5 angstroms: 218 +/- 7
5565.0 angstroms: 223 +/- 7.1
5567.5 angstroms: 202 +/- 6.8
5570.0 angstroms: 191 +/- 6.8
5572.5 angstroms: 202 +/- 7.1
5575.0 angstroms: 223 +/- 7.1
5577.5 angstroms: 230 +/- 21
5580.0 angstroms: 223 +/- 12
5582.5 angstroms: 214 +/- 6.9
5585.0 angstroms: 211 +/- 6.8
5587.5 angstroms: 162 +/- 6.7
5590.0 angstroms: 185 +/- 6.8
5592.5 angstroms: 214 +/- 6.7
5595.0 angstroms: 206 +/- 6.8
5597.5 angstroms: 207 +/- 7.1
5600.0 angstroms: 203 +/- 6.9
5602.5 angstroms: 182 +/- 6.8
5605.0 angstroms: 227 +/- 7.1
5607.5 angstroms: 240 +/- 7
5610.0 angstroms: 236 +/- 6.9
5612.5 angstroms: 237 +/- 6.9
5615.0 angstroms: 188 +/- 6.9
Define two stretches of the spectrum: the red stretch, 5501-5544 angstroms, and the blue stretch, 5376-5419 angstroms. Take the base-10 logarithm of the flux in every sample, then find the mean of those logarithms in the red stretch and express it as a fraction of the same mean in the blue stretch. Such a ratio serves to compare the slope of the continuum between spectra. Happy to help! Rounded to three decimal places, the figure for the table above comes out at 1.007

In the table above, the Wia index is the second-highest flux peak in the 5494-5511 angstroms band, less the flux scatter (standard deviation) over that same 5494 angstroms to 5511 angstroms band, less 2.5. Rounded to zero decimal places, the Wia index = 206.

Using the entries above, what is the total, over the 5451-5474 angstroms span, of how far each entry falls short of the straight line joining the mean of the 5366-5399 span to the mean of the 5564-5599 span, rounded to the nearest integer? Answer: -81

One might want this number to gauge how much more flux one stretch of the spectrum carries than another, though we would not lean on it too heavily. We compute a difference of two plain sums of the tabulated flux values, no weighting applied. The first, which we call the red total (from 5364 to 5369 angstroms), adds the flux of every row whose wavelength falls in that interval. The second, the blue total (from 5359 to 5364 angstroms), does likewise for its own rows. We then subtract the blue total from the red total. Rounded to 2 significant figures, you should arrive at -28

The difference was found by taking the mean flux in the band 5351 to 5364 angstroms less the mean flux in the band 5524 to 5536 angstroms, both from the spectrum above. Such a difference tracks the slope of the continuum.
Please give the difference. 15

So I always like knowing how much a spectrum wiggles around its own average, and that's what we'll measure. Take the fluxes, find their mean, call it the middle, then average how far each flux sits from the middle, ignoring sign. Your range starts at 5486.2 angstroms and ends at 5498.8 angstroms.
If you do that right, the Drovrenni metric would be 4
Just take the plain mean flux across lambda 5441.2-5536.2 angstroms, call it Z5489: 210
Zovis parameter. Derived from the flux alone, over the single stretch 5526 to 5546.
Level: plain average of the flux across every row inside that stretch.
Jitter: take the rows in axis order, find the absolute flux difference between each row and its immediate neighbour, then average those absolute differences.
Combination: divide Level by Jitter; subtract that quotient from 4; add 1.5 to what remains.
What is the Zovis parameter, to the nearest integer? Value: -25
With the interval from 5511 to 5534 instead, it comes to -12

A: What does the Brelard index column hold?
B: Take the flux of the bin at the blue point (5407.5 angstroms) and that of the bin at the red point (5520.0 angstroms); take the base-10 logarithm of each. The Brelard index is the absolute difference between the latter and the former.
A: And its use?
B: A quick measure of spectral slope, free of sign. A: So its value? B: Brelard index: 0.076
